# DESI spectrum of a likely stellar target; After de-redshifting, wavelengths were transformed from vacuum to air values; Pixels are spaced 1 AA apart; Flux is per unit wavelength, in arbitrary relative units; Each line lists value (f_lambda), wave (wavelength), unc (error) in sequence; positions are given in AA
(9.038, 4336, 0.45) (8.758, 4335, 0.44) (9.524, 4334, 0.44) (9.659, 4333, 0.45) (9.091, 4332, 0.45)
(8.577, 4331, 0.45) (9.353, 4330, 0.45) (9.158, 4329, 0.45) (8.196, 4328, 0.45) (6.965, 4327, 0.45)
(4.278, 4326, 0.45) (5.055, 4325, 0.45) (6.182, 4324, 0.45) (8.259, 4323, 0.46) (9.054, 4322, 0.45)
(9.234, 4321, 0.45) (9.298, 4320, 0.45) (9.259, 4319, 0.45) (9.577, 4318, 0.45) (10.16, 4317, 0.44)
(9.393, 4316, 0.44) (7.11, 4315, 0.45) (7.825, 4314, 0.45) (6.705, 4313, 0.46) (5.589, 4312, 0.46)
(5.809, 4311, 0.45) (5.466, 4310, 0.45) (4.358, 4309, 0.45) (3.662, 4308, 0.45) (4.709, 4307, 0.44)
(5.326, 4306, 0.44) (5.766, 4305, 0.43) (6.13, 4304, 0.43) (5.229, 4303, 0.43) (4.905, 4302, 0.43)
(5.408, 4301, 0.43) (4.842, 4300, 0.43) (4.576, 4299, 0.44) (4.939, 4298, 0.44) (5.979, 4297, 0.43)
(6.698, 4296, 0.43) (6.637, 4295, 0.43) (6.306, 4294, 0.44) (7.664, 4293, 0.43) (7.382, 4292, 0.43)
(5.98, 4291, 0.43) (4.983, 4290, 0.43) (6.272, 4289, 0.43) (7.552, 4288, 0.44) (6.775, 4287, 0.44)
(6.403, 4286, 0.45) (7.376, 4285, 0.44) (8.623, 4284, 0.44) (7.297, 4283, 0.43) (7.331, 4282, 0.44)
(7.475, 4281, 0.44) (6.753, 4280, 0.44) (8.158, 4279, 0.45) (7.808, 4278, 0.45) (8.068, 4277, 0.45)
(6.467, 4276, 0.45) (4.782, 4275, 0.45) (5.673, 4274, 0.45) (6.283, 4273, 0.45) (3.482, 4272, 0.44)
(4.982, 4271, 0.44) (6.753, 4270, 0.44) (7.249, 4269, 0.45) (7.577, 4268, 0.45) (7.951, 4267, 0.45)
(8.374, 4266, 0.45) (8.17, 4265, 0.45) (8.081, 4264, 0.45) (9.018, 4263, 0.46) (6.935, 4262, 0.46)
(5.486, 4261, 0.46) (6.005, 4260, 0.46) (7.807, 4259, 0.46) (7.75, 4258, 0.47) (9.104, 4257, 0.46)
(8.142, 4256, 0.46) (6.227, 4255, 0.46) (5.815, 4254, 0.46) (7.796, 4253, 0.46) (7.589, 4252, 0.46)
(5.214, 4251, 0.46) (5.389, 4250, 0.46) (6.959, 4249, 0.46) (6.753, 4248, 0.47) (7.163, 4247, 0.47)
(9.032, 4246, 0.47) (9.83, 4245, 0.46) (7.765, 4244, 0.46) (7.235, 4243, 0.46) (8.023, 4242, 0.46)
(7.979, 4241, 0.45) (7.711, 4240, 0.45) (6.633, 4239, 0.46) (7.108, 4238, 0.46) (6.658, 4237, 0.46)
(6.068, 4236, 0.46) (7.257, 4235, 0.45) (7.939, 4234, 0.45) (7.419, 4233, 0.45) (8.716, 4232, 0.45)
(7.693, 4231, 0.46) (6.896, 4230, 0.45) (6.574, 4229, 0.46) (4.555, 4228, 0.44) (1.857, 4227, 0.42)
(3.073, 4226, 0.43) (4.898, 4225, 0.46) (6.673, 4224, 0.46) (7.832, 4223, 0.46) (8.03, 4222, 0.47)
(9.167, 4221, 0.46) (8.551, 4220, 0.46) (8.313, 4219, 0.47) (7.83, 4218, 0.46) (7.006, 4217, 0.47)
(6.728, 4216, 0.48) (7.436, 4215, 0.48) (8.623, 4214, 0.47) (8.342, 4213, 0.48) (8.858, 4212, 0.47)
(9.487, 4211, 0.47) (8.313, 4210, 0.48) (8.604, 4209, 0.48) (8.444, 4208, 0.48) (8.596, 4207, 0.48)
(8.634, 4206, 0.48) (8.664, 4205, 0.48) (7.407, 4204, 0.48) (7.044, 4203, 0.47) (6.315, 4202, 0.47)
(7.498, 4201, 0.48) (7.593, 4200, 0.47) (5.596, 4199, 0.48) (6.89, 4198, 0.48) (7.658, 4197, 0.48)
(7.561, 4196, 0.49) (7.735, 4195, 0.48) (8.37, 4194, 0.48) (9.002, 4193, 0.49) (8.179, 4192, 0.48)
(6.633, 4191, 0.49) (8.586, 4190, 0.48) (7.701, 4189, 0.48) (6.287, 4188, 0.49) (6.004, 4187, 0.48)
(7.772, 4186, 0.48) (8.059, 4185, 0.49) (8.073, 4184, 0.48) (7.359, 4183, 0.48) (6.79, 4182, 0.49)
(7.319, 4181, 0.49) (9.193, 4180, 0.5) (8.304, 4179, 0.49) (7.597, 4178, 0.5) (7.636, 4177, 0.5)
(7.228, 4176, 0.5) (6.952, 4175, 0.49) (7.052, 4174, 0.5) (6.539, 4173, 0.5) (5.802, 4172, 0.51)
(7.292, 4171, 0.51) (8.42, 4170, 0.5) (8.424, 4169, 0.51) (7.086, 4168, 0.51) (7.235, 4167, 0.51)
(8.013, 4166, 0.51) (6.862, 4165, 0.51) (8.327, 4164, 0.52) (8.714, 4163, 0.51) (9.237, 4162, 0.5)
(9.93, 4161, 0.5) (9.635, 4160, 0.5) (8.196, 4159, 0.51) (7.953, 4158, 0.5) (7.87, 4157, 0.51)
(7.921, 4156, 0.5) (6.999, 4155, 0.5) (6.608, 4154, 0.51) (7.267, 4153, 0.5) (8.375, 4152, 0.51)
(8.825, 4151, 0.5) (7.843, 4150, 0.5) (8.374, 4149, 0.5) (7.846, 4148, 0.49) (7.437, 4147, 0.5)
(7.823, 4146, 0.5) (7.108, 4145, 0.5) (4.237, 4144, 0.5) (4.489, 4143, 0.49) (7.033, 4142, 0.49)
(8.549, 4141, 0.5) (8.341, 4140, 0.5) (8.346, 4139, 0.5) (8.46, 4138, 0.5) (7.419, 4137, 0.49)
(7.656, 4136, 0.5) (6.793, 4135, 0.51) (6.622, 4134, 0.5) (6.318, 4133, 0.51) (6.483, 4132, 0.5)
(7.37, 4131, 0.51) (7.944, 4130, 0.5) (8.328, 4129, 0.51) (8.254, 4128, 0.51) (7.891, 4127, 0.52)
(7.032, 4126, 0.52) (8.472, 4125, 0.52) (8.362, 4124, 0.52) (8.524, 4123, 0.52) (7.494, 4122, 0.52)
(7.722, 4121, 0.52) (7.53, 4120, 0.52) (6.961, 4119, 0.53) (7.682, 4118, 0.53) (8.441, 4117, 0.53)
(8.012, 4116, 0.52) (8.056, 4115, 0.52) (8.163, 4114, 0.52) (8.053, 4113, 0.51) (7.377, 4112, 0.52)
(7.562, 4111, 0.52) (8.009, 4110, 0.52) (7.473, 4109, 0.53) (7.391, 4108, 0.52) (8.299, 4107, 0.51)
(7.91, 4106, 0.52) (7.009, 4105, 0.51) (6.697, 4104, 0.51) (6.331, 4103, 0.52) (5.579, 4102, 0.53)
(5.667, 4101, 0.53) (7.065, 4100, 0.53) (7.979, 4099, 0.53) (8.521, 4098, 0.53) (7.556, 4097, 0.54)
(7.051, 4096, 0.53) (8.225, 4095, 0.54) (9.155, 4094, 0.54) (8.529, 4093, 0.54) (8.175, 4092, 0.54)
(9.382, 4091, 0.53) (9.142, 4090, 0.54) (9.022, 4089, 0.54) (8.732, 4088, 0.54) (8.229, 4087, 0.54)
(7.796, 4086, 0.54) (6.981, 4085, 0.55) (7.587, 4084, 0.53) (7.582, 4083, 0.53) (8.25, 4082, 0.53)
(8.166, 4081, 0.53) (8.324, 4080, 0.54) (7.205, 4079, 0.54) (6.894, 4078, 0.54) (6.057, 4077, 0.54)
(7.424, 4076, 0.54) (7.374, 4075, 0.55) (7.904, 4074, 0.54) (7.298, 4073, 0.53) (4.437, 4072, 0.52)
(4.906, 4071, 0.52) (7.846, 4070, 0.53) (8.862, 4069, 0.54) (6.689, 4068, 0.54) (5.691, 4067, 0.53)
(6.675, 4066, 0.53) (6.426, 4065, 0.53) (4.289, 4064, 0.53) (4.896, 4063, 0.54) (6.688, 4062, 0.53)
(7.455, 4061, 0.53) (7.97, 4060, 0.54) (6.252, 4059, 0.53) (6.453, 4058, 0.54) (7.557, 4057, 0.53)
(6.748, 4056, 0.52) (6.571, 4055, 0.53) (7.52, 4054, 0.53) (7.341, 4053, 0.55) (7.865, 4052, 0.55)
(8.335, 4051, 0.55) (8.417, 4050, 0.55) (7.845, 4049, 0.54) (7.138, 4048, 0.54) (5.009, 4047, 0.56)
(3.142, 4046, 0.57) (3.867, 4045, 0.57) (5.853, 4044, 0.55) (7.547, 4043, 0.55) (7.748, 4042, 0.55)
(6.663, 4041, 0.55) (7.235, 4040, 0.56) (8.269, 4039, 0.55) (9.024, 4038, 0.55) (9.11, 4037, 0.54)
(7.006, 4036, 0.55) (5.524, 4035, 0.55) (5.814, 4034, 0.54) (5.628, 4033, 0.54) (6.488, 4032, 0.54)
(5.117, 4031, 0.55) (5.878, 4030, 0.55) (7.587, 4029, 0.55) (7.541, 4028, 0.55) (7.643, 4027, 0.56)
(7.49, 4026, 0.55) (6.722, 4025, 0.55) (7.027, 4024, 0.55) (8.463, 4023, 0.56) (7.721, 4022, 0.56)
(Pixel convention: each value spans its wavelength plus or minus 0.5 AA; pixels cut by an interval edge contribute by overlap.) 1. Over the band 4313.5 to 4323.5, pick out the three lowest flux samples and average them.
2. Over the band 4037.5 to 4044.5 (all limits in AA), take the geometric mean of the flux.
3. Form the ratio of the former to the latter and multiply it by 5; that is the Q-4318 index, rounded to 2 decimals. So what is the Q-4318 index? 5.21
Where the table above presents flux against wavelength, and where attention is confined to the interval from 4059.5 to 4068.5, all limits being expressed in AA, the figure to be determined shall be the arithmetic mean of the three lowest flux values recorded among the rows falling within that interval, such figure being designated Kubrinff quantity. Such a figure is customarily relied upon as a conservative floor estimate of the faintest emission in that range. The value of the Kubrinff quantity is 5.0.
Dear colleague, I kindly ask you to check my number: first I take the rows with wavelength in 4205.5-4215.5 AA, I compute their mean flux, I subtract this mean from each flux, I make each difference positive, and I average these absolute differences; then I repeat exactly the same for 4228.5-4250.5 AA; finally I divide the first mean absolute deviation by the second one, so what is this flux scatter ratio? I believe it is 0.4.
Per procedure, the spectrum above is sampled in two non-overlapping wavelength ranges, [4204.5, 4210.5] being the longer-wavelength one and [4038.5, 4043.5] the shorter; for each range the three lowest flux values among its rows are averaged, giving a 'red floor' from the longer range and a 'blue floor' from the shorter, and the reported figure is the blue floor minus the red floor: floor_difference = -1.3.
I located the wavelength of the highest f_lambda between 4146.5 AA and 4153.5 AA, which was 4151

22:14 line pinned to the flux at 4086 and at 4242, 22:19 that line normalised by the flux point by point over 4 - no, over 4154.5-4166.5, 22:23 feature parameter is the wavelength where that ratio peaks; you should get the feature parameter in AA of 4165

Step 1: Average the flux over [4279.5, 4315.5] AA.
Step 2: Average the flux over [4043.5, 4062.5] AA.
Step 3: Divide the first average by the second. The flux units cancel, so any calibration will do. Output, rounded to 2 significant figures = 0.91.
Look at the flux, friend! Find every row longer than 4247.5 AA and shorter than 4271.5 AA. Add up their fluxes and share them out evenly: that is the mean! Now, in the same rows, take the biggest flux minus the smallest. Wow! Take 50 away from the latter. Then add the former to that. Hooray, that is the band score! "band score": -38.7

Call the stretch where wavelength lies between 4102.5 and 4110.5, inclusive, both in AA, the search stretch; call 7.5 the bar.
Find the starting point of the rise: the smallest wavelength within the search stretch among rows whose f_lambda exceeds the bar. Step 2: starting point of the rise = 4106 AA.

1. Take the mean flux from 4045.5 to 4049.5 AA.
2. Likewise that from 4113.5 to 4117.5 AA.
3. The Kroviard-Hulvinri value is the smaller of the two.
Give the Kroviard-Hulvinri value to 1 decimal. 5.8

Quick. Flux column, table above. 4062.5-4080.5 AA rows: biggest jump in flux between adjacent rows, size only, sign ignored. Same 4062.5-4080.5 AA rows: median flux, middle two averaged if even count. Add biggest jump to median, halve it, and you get 4.9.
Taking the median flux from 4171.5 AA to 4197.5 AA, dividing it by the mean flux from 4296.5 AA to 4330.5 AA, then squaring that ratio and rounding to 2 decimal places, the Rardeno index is 1.29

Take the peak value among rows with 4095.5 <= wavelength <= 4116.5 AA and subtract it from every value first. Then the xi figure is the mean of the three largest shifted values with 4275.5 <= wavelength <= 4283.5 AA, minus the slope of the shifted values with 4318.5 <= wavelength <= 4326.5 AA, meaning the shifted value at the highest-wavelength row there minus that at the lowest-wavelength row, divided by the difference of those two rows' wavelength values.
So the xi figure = 0.20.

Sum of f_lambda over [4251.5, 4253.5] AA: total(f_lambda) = 15.4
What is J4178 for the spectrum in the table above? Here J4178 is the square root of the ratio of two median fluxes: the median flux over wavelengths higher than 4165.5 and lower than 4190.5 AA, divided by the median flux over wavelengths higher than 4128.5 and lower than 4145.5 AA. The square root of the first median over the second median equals 1.00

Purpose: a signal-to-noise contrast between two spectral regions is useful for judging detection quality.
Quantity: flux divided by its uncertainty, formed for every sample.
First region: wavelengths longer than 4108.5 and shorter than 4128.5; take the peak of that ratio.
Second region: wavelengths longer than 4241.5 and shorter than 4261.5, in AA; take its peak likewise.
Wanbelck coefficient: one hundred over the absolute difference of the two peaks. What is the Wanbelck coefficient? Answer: 20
